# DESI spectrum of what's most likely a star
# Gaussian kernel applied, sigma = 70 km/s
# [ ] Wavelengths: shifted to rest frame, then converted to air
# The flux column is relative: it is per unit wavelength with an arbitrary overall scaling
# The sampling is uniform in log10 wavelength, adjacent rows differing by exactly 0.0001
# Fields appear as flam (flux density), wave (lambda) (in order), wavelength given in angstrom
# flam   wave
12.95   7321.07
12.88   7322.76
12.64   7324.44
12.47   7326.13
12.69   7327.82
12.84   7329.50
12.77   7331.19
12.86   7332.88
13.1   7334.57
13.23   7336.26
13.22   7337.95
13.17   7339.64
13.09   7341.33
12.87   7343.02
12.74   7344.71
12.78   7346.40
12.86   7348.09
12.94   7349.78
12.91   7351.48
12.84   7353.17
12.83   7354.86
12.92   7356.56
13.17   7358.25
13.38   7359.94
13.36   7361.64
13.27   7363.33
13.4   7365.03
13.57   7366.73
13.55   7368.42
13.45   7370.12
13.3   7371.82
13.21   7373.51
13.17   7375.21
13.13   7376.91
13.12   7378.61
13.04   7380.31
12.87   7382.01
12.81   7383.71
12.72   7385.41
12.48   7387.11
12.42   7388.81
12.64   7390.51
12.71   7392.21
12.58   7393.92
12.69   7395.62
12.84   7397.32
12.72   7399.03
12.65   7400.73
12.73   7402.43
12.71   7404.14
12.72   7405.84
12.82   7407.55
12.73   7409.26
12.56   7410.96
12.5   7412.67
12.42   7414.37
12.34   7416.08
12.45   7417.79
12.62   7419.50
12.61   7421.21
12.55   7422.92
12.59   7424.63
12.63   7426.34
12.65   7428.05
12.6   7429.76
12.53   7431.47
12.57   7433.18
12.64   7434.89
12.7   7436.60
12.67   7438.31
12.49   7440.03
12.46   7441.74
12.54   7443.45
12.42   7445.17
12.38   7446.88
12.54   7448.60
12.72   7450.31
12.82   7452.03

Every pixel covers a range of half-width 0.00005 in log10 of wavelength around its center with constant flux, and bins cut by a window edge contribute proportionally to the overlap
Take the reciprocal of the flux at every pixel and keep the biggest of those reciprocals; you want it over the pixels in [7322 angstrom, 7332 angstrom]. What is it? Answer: 0.0802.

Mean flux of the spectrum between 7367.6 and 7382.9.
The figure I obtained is 13.2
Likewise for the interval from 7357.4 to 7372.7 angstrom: 13.4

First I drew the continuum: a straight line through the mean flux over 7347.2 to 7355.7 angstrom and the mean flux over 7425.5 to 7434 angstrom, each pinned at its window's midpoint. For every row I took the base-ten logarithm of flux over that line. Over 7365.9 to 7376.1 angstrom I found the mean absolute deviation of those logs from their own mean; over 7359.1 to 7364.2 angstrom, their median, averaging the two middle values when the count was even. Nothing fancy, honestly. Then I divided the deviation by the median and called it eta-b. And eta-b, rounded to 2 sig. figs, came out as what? 0.26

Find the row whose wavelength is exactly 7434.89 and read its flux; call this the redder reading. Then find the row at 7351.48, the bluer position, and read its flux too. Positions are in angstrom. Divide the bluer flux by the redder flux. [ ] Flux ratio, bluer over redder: 1.02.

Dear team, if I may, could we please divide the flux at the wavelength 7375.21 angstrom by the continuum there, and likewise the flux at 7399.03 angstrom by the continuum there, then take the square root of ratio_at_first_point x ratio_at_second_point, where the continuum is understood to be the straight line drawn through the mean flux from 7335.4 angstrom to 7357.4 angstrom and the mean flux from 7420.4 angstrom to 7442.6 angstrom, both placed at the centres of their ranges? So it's 1.013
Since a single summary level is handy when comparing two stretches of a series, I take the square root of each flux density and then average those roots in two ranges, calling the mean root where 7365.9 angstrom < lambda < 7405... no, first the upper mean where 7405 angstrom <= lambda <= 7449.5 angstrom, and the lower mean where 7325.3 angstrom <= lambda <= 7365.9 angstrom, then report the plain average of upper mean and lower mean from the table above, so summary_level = 3.57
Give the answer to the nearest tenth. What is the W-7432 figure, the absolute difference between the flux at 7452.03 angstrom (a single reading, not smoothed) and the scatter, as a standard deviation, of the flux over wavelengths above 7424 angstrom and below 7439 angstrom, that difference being 12.8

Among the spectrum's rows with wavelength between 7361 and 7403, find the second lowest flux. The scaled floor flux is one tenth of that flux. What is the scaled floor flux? 1.25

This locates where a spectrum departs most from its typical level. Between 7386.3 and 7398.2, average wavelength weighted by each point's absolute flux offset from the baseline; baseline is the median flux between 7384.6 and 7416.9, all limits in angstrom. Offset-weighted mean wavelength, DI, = 7390.8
